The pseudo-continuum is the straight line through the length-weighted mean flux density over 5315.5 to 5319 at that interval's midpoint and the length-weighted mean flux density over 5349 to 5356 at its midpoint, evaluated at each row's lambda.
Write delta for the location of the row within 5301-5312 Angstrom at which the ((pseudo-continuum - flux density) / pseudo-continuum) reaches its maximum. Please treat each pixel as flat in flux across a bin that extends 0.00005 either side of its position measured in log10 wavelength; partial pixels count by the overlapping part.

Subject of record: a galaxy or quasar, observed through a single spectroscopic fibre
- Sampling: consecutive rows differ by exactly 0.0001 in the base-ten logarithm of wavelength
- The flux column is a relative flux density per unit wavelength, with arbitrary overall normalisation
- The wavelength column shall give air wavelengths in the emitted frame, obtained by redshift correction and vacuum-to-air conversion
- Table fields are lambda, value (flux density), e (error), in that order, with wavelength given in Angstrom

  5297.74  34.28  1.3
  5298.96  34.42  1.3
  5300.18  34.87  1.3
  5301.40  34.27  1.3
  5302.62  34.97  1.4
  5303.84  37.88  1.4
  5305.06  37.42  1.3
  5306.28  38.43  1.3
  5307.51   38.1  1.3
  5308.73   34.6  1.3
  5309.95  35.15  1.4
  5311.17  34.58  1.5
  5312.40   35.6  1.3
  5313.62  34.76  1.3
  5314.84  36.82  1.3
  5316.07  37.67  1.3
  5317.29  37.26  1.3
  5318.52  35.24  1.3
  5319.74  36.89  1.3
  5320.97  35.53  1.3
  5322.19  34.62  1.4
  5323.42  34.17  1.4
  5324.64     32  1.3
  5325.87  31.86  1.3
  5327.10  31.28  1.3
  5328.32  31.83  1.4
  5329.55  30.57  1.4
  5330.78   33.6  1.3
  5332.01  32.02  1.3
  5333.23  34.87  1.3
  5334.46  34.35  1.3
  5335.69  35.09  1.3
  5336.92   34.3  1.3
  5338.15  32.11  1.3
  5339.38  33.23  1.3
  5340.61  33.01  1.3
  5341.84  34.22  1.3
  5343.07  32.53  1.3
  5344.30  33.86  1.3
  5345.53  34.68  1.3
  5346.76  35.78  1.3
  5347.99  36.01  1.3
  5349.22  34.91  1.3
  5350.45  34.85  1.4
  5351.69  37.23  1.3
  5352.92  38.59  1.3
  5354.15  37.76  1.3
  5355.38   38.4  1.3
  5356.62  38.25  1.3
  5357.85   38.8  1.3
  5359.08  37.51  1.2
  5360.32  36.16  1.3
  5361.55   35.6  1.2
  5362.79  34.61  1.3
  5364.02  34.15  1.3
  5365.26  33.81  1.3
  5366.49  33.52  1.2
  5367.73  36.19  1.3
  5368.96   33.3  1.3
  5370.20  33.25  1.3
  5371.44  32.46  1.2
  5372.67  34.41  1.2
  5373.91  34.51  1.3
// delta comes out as 5301.40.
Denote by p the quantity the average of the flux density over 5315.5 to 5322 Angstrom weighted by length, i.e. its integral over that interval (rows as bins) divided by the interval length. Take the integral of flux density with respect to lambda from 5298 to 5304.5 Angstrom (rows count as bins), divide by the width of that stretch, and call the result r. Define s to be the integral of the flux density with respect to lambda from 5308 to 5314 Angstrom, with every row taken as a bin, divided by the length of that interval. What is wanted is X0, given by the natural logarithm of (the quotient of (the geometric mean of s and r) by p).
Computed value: -0.04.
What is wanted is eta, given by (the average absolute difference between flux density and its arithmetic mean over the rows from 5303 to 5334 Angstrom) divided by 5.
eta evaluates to 0.37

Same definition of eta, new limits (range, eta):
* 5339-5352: 0.22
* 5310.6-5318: 0.23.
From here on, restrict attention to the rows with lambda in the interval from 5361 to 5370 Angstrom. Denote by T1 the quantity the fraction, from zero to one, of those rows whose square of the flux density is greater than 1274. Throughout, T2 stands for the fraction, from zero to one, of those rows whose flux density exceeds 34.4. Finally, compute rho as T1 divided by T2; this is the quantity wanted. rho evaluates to 0.3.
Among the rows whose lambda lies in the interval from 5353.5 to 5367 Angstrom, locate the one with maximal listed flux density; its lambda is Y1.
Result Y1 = 5357.85 Angstrom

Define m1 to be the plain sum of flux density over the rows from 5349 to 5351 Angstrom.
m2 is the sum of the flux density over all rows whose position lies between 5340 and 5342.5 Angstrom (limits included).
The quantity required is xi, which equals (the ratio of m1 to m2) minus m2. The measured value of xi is -66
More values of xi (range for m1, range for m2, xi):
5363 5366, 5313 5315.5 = -71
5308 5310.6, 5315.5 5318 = -74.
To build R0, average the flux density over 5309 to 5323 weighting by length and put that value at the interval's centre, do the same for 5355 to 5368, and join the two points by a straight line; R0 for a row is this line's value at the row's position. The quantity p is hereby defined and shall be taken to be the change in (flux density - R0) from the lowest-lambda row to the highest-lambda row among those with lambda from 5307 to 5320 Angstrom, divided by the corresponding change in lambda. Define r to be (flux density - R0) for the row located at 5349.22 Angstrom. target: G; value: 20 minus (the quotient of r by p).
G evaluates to 10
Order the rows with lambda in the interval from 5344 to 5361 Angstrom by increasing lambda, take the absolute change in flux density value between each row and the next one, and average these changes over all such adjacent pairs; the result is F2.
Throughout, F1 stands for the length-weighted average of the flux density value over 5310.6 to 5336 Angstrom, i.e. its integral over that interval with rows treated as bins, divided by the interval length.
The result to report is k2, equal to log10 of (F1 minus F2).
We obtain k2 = 1.52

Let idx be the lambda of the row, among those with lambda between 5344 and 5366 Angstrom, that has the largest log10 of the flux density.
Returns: 5357.85 Angstrom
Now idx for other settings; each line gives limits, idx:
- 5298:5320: 5306.28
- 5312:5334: 5316.07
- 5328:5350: 5347.99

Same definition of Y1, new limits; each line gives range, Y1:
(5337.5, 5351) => 5347.99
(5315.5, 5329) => 5316.07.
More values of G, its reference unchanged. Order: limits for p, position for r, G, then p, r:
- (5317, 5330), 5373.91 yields 17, -0.6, -1.6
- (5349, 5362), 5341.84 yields 54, 0.1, -1.7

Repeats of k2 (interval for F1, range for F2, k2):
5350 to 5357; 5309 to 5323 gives 1.56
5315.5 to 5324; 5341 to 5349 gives 1.54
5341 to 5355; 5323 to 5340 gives 1.53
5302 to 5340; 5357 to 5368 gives 1.53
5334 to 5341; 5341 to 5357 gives 1.51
